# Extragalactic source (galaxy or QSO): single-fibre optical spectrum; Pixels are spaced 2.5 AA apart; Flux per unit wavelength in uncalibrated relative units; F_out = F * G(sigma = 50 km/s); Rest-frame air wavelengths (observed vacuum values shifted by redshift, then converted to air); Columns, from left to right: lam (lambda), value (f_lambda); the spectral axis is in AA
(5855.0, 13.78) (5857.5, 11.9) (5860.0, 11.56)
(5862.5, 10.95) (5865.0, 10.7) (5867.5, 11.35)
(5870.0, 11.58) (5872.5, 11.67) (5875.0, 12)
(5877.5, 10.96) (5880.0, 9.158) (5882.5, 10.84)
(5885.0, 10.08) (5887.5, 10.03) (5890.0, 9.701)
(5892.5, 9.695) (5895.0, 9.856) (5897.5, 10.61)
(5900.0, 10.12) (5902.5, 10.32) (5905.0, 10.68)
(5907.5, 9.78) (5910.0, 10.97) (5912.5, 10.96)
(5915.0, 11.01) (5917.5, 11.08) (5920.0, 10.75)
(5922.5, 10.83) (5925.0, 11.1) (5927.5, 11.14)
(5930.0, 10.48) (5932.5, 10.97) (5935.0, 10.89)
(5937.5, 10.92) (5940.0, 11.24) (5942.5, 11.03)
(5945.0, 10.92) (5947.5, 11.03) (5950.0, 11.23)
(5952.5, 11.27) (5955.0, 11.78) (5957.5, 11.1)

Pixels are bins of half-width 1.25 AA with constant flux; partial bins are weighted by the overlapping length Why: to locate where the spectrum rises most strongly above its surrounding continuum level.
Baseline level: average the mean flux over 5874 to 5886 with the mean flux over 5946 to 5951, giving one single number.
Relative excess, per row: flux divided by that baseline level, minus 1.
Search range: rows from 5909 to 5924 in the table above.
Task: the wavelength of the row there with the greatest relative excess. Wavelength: 5917.5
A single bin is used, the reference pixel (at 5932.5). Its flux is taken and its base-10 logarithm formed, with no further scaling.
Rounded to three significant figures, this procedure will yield 1.04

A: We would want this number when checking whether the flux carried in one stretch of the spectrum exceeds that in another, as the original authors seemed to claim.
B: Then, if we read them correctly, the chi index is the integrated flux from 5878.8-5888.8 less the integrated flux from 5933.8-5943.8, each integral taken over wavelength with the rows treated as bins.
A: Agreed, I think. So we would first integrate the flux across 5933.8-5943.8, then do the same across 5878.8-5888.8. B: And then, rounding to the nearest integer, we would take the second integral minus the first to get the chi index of -10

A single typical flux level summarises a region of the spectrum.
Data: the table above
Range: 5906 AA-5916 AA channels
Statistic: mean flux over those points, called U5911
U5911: 10.7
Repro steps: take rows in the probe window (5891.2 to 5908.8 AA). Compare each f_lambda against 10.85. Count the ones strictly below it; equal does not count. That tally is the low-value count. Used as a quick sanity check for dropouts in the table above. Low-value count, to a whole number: 7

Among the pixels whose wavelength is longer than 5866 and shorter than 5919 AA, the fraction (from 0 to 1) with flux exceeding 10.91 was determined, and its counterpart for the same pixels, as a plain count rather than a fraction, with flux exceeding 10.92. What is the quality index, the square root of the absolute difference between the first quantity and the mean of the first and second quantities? 2.1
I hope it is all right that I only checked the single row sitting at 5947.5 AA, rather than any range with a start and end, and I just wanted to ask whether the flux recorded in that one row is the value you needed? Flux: 11.03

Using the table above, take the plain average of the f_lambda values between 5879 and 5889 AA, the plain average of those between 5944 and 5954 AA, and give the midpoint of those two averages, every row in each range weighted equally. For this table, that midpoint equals 10.6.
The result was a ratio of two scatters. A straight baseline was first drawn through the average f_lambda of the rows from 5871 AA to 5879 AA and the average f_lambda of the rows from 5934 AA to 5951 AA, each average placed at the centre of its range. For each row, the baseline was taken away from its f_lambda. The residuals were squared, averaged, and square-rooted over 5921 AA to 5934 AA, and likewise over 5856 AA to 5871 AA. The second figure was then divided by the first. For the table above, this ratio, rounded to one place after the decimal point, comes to 1.4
